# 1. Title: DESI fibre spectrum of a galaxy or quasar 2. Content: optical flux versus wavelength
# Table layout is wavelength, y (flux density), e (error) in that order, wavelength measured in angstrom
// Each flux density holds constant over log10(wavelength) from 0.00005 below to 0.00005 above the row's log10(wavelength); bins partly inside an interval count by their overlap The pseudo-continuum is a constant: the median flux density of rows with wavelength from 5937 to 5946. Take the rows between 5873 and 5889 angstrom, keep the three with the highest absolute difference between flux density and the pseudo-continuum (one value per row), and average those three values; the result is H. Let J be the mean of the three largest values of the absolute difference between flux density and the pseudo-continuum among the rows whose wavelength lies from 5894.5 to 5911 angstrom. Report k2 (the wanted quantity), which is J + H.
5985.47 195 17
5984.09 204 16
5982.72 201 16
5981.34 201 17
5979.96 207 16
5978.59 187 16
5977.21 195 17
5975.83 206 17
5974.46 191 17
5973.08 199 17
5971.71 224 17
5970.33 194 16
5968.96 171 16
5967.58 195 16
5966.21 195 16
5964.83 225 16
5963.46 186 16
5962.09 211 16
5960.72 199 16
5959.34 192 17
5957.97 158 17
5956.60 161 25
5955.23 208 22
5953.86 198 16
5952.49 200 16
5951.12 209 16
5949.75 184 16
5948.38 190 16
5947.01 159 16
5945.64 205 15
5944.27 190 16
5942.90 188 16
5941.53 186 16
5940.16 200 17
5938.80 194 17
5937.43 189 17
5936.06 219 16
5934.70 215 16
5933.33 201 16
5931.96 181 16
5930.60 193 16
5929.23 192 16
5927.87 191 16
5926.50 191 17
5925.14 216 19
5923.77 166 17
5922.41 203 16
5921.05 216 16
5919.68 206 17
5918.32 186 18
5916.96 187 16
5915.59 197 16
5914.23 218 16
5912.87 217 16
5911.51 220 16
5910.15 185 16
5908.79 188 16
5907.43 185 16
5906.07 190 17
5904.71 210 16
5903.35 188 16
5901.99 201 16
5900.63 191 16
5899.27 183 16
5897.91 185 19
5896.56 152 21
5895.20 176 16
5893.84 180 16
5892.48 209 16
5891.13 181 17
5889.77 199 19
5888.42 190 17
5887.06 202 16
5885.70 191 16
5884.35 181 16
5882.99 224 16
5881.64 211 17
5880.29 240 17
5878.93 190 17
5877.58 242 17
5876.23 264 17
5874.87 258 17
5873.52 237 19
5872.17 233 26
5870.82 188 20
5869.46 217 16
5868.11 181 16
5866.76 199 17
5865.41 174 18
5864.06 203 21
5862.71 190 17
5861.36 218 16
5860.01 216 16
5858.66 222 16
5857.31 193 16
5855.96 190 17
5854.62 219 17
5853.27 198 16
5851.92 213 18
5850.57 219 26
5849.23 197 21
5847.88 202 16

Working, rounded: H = 64.7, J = 24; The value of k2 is 89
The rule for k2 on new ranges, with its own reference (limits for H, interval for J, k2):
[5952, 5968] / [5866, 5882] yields 97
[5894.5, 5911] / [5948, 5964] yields 51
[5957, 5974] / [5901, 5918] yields 62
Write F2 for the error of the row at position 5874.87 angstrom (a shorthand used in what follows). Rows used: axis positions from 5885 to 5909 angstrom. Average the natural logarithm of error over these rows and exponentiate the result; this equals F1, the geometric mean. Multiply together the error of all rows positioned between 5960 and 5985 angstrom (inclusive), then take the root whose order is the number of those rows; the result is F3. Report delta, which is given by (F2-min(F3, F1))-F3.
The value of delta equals -15.7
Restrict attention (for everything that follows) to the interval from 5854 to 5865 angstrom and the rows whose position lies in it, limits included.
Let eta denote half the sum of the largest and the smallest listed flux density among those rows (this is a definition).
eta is 206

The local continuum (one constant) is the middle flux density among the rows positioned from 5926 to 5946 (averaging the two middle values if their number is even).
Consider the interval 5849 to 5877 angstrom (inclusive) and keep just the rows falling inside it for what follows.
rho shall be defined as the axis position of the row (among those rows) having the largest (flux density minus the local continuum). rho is 5876.23 angstrom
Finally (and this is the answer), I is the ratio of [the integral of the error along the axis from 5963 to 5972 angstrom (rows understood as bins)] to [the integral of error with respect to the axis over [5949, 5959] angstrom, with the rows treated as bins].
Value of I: 0.79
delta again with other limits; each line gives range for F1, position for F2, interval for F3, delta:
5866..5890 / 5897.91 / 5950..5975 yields -15.0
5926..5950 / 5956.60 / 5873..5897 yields -8.2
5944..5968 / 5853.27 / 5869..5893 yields -18.2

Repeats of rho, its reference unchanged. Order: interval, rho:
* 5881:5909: 5882.99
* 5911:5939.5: 5911.51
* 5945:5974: 5964.83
